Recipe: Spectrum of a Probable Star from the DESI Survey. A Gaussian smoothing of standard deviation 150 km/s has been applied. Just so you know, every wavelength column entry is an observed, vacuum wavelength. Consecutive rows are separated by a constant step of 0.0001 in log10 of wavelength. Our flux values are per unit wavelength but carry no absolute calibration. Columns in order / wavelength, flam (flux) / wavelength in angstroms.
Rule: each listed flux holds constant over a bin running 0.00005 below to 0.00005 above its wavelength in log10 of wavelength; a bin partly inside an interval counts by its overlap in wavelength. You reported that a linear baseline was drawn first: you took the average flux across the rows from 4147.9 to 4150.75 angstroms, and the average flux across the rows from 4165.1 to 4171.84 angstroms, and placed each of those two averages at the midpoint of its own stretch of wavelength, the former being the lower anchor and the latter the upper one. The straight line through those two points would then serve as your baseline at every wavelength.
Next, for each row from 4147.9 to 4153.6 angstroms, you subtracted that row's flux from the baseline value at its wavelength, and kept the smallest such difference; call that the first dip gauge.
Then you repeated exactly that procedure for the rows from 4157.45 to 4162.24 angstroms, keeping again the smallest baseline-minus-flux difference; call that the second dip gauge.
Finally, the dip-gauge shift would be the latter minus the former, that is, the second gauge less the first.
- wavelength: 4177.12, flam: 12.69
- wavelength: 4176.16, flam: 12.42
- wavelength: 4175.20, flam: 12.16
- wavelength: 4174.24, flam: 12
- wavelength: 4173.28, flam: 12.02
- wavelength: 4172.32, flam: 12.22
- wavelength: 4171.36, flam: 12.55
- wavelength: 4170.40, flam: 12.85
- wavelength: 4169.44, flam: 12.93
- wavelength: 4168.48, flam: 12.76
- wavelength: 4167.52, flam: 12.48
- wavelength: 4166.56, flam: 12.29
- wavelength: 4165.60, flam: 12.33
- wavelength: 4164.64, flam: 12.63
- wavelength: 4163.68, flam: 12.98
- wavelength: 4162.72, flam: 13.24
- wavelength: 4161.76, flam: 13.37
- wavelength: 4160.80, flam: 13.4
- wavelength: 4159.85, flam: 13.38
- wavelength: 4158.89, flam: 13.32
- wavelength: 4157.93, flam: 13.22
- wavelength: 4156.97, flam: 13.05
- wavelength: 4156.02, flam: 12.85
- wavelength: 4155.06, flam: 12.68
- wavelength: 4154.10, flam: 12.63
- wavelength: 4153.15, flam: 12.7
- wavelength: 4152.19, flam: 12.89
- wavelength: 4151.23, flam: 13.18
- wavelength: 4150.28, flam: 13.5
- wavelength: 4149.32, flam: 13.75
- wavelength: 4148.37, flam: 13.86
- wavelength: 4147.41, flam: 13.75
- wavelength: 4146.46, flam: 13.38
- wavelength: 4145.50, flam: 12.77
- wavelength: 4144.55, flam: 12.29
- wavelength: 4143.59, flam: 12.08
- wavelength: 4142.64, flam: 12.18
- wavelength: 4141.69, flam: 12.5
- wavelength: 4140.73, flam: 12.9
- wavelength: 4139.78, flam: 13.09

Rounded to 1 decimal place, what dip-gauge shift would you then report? -0.3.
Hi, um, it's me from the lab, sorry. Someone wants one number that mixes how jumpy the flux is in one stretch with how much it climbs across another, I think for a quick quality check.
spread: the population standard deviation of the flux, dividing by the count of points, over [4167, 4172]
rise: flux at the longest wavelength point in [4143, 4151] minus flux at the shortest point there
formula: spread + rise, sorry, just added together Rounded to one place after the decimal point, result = 1.6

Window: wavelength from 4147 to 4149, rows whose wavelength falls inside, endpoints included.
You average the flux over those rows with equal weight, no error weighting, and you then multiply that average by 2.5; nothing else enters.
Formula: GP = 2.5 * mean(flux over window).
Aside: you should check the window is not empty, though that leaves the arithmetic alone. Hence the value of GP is 34.5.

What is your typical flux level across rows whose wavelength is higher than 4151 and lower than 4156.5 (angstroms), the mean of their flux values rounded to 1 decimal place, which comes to 12.8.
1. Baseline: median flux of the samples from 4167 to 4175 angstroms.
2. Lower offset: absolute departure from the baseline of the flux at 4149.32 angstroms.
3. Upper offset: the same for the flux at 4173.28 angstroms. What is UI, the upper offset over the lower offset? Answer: 0.40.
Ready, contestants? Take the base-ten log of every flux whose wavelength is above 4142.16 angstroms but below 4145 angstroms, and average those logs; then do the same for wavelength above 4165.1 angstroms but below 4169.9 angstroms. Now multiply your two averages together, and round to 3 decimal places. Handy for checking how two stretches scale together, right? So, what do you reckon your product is 1.193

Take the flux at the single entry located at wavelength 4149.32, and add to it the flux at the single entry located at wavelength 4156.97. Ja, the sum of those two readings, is 26.8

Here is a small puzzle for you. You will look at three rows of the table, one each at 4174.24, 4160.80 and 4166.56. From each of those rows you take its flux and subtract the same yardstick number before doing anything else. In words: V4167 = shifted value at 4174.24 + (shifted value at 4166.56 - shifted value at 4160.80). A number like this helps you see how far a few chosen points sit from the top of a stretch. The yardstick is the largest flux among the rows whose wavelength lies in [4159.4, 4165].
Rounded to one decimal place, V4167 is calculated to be -2.5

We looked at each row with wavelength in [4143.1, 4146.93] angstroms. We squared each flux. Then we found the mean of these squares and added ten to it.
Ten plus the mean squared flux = 170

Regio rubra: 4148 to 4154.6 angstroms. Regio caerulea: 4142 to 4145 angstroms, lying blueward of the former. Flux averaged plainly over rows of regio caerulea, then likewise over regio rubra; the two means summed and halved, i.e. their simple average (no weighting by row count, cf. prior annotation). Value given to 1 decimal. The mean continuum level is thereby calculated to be 12.7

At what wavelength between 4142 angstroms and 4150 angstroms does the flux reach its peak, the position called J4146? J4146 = 4148.37 angstroms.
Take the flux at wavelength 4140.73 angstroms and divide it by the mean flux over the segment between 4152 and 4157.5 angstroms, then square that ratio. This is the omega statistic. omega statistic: 1.02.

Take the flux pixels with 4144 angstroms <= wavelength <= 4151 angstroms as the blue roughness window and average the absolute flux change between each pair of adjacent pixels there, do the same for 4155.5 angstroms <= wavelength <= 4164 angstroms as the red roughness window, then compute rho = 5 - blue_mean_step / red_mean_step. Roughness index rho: 2.3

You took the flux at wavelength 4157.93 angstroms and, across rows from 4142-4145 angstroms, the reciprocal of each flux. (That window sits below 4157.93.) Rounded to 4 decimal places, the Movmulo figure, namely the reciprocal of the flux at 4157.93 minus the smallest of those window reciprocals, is -0.0057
